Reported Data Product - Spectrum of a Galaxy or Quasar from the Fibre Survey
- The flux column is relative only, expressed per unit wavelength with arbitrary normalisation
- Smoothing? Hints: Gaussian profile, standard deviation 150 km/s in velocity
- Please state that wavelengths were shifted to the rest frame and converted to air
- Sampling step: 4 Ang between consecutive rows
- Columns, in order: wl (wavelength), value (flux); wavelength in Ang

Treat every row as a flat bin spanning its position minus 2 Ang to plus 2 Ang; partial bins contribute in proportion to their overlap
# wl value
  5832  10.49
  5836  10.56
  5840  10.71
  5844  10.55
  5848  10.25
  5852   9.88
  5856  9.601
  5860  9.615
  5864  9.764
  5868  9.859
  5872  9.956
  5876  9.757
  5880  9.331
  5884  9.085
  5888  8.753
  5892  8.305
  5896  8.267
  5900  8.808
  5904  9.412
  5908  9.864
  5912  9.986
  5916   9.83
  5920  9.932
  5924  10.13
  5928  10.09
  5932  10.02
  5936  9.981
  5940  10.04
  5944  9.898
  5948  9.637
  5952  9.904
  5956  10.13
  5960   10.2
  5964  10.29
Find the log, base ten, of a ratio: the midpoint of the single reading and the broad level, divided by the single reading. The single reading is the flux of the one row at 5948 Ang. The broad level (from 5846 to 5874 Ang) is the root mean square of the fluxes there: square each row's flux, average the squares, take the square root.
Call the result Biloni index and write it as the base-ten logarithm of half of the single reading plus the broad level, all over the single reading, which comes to 0.005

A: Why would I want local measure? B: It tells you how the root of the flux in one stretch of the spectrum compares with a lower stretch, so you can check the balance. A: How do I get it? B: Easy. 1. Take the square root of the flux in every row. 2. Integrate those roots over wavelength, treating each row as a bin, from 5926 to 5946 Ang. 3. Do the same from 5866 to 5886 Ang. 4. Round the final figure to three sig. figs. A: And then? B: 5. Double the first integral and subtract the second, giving 64.6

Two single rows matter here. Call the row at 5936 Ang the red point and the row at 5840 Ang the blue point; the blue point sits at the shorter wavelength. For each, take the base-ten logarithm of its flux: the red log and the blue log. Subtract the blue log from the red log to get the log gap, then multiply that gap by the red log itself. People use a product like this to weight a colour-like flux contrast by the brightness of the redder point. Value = -0.03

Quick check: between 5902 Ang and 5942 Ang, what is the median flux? 9.98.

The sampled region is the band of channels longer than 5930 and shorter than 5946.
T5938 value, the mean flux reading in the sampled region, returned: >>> 10.0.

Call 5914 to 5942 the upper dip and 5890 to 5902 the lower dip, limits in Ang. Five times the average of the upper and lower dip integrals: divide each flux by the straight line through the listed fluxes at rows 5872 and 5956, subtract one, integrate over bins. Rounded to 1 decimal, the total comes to -5.1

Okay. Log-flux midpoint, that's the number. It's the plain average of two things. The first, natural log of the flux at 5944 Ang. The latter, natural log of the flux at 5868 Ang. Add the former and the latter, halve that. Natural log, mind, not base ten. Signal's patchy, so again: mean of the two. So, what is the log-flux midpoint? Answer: 2.290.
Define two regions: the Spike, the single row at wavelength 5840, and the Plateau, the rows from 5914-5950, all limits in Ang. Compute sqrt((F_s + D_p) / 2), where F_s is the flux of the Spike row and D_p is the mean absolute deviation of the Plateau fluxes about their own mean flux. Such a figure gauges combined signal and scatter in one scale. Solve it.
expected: 2.33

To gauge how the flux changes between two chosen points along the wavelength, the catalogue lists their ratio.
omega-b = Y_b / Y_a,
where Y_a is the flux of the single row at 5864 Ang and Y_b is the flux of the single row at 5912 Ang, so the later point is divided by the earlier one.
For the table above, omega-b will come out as 1.02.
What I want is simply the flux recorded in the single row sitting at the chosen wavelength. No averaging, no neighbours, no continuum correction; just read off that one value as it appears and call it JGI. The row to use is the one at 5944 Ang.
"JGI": 9.898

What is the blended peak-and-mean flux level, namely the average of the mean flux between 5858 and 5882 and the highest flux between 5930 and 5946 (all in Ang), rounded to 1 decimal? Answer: 9.9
